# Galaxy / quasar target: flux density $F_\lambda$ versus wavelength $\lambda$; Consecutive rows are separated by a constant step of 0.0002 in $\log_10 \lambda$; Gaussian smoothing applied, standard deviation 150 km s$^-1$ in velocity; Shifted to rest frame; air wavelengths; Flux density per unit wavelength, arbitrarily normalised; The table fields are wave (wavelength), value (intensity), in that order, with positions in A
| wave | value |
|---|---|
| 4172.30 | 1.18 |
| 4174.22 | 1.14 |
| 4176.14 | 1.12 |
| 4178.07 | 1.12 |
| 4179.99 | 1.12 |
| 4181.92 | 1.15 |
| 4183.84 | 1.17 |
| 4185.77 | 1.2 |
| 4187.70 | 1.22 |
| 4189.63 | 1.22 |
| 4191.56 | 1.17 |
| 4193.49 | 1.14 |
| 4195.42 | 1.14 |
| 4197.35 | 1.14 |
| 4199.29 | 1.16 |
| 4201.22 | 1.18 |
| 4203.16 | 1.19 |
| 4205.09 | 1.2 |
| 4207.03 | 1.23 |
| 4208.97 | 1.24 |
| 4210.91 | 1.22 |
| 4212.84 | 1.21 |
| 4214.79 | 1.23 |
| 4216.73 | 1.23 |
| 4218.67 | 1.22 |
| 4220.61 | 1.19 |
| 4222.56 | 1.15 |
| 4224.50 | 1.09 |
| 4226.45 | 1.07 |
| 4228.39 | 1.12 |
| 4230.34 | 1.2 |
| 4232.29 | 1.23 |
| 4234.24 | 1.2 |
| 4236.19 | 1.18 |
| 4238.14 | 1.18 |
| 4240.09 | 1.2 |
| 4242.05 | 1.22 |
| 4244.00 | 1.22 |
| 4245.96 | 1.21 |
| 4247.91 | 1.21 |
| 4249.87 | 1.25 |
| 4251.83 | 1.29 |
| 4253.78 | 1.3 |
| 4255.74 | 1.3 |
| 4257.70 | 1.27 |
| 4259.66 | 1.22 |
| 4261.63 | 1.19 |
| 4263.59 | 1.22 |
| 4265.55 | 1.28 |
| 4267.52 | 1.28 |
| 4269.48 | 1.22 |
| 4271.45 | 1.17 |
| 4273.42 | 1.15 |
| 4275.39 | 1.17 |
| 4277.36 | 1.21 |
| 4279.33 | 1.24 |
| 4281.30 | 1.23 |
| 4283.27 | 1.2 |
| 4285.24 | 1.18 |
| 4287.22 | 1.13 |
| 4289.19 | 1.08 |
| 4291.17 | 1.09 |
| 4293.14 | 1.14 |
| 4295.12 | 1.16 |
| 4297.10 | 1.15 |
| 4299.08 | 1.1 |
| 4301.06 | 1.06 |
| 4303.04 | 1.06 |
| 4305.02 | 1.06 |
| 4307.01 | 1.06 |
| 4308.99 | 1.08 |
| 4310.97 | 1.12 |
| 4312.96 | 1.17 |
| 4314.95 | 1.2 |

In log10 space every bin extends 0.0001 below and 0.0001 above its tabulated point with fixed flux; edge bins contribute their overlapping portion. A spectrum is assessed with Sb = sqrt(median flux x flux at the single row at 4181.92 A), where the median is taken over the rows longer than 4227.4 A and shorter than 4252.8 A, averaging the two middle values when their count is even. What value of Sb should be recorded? 1.18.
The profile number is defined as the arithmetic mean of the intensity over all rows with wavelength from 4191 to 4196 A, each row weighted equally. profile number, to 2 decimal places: 1.15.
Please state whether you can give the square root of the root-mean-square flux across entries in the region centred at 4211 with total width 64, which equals 1.09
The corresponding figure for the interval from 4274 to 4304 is 1.07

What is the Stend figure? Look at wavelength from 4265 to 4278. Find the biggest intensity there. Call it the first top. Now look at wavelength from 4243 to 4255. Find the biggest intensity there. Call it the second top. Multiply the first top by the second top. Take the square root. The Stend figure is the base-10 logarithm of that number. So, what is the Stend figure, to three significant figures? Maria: 0.111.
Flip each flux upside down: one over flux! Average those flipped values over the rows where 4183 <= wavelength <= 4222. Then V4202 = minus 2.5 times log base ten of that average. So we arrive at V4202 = 0.19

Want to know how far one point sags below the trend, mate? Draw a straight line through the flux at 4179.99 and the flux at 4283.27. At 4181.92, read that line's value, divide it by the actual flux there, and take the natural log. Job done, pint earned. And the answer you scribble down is -0.025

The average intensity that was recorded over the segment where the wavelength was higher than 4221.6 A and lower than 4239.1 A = 1.16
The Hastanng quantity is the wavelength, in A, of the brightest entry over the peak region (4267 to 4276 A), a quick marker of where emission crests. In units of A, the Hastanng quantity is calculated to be 4267.52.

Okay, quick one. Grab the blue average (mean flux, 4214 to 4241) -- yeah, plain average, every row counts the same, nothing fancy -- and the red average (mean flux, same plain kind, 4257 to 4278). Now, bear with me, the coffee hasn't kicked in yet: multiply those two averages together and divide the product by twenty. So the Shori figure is 0.0716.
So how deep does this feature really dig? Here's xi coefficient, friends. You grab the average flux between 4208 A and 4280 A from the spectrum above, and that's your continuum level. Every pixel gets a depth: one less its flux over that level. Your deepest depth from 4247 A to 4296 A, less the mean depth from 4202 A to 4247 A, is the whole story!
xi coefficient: 0.093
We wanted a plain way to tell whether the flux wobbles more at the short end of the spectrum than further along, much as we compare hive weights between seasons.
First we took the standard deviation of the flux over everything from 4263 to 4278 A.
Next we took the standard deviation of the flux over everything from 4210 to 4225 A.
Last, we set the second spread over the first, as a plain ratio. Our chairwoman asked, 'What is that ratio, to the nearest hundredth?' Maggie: 1.01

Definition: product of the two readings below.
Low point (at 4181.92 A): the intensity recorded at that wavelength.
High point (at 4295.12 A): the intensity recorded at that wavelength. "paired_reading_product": 1.334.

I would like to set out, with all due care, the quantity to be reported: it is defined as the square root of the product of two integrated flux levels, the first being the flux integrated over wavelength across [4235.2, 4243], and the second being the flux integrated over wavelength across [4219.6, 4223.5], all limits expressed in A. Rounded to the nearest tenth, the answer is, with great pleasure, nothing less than 6.5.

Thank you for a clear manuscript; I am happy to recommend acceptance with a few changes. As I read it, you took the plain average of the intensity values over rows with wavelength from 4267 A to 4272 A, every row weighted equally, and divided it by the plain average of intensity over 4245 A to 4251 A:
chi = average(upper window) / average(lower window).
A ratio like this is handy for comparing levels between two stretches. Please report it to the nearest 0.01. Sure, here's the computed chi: 1.00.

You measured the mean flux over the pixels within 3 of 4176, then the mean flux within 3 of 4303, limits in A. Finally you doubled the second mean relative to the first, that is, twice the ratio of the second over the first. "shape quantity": 1.88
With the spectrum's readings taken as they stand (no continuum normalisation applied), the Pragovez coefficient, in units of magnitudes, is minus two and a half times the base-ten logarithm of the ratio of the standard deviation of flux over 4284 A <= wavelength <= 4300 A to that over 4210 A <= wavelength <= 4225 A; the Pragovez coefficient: 0.35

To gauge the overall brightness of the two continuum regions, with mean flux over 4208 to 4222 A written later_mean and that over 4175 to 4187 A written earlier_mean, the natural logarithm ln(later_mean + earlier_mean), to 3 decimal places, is 0.861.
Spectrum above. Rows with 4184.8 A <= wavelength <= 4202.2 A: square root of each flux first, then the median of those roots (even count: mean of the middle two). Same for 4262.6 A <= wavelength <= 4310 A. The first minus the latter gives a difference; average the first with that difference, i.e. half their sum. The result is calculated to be 0.544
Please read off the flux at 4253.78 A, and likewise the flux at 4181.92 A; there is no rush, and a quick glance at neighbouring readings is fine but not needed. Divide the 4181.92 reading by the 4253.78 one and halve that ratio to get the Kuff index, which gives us 0.442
